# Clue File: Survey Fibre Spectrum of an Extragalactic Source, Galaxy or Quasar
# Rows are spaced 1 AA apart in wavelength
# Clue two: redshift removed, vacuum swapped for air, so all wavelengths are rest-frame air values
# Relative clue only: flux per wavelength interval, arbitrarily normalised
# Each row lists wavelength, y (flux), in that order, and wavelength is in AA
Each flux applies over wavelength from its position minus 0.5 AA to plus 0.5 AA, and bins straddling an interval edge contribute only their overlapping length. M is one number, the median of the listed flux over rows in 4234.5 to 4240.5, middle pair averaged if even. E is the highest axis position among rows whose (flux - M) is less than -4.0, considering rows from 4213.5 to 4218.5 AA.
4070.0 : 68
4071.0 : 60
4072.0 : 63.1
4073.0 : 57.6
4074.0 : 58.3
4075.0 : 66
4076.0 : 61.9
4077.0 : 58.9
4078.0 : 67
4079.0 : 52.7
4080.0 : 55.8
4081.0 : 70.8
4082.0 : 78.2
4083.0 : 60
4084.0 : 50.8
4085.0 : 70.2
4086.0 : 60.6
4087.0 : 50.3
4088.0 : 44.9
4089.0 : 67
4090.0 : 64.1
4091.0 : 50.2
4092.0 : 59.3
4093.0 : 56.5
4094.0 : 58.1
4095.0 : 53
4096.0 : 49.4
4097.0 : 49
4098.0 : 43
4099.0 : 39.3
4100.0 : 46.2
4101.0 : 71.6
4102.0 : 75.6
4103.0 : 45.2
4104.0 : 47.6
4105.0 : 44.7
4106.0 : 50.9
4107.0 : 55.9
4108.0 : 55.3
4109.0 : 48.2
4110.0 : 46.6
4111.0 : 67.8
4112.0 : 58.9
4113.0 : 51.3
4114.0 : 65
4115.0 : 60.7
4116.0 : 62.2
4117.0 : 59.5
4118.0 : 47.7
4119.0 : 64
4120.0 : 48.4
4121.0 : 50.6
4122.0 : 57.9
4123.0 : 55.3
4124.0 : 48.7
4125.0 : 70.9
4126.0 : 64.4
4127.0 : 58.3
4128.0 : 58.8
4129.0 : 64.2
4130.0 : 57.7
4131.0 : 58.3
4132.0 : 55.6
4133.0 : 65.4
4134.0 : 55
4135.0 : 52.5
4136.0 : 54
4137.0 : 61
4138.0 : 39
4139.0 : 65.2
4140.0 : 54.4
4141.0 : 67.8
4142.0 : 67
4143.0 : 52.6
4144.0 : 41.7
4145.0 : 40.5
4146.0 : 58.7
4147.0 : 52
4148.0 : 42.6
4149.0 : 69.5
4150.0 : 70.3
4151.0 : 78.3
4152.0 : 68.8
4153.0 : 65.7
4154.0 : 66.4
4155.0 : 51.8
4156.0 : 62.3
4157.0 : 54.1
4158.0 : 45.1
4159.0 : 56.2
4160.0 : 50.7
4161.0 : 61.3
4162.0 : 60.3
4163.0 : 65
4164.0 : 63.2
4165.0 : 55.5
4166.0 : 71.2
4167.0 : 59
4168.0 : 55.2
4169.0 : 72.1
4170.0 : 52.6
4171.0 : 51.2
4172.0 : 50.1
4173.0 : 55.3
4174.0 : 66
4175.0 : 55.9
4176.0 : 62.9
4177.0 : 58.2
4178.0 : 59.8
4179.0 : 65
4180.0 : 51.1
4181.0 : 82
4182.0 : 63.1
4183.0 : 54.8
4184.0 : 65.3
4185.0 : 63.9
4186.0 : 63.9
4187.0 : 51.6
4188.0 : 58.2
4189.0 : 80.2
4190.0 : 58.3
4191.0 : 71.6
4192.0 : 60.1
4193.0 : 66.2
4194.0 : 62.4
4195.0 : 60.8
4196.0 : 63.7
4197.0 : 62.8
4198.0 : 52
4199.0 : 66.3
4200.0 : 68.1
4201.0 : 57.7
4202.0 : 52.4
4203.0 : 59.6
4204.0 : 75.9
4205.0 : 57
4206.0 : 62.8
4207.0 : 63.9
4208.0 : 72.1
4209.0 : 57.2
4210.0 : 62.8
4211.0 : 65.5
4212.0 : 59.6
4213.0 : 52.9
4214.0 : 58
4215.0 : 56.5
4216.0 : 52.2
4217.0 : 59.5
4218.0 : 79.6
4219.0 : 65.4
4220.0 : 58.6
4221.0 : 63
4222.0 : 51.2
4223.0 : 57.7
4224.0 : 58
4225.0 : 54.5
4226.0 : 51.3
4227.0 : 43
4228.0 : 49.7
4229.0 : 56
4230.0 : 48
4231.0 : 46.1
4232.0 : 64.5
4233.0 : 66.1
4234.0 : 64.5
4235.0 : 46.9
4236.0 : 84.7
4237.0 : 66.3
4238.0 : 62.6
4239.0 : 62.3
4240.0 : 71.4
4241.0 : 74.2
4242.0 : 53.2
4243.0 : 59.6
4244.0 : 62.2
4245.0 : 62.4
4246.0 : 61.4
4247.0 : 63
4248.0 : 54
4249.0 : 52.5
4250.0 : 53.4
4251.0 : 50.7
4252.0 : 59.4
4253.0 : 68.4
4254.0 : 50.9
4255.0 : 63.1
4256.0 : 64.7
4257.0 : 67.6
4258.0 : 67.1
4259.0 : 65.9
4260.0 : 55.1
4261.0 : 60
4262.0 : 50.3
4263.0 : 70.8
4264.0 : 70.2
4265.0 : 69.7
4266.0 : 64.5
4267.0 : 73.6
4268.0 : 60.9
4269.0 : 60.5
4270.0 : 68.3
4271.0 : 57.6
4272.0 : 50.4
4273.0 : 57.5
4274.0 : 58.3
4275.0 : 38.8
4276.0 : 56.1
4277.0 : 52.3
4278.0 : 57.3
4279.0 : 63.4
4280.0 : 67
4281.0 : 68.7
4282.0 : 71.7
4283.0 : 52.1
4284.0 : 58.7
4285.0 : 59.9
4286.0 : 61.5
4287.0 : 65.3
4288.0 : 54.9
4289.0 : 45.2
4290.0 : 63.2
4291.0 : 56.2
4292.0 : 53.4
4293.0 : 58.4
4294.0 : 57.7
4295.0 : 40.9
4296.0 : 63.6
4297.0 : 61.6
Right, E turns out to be 4217.0 AA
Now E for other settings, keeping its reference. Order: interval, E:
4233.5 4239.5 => 4235.0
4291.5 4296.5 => 4295.0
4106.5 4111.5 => 4110.0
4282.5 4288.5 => 4288.0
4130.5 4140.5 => 4140.0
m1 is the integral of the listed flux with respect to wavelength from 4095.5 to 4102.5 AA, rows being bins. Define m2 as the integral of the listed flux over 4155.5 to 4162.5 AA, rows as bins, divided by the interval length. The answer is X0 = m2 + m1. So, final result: 430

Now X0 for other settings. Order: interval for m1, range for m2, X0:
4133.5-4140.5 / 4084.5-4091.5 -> 439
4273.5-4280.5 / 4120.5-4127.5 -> 451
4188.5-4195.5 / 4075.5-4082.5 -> 523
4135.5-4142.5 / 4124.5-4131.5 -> 470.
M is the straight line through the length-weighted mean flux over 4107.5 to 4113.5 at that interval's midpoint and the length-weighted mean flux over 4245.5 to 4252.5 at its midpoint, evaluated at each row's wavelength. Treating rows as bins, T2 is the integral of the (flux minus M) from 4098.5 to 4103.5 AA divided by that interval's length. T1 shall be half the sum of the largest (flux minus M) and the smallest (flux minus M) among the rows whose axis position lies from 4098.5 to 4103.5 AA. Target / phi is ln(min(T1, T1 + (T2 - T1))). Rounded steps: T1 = 2.9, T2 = 1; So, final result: 0.01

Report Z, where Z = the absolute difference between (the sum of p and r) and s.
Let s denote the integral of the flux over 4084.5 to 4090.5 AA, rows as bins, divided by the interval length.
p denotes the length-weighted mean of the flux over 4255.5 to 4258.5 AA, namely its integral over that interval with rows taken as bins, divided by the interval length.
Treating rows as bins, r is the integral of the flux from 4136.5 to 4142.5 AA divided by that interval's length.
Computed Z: 66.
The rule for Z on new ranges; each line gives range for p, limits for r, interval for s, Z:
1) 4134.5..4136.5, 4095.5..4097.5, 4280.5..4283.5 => 38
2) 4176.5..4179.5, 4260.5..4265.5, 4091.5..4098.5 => 73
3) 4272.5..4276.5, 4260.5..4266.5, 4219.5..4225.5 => 60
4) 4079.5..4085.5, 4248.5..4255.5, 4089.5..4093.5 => 64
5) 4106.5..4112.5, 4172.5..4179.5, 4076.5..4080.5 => 57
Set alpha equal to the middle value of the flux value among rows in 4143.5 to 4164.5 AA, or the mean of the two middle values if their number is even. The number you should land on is 60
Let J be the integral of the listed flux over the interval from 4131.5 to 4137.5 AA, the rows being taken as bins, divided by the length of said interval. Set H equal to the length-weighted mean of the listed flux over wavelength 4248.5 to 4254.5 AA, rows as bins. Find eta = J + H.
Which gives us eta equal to 113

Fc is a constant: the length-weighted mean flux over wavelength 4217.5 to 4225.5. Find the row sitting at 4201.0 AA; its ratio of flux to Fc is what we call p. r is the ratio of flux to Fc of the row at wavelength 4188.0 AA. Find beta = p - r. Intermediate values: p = 0.95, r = 0.95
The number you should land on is -0.01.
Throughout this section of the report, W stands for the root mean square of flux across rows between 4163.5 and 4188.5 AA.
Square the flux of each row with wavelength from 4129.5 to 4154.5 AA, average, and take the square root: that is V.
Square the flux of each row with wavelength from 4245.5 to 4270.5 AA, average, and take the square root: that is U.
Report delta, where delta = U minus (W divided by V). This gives 61.2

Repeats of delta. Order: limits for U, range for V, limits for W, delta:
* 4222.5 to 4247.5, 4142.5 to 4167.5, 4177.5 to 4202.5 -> 59.2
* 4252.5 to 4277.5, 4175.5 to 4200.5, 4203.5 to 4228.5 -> 60.5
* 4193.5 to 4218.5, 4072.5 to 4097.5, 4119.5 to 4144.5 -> 61.1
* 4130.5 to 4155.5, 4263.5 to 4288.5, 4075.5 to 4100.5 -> 58.1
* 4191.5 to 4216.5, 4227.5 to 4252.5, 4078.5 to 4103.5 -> 60.5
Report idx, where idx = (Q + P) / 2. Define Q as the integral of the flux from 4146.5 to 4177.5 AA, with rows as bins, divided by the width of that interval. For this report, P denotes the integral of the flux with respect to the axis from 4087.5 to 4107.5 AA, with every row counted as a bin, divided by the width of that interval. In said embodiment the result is 57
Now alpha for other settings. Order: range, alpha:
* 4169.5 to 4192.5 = 60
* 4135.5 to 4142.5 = 61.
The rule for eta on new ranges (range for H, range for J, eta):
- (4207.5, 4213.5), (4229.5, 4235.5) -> 118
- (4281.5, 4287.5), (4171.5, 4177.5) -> 120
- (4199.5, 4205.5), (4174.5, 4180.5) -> 121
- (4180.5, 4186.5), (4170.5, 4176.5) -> 122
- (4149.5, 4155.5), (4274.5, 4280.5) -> 123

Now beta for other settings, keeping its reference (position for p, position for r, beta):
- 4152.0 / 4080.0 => 0.21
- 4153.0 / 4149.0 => -0.06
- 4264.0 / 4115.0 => 0.16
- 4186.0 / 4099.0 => 0.40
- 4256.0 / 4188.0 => 0.11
